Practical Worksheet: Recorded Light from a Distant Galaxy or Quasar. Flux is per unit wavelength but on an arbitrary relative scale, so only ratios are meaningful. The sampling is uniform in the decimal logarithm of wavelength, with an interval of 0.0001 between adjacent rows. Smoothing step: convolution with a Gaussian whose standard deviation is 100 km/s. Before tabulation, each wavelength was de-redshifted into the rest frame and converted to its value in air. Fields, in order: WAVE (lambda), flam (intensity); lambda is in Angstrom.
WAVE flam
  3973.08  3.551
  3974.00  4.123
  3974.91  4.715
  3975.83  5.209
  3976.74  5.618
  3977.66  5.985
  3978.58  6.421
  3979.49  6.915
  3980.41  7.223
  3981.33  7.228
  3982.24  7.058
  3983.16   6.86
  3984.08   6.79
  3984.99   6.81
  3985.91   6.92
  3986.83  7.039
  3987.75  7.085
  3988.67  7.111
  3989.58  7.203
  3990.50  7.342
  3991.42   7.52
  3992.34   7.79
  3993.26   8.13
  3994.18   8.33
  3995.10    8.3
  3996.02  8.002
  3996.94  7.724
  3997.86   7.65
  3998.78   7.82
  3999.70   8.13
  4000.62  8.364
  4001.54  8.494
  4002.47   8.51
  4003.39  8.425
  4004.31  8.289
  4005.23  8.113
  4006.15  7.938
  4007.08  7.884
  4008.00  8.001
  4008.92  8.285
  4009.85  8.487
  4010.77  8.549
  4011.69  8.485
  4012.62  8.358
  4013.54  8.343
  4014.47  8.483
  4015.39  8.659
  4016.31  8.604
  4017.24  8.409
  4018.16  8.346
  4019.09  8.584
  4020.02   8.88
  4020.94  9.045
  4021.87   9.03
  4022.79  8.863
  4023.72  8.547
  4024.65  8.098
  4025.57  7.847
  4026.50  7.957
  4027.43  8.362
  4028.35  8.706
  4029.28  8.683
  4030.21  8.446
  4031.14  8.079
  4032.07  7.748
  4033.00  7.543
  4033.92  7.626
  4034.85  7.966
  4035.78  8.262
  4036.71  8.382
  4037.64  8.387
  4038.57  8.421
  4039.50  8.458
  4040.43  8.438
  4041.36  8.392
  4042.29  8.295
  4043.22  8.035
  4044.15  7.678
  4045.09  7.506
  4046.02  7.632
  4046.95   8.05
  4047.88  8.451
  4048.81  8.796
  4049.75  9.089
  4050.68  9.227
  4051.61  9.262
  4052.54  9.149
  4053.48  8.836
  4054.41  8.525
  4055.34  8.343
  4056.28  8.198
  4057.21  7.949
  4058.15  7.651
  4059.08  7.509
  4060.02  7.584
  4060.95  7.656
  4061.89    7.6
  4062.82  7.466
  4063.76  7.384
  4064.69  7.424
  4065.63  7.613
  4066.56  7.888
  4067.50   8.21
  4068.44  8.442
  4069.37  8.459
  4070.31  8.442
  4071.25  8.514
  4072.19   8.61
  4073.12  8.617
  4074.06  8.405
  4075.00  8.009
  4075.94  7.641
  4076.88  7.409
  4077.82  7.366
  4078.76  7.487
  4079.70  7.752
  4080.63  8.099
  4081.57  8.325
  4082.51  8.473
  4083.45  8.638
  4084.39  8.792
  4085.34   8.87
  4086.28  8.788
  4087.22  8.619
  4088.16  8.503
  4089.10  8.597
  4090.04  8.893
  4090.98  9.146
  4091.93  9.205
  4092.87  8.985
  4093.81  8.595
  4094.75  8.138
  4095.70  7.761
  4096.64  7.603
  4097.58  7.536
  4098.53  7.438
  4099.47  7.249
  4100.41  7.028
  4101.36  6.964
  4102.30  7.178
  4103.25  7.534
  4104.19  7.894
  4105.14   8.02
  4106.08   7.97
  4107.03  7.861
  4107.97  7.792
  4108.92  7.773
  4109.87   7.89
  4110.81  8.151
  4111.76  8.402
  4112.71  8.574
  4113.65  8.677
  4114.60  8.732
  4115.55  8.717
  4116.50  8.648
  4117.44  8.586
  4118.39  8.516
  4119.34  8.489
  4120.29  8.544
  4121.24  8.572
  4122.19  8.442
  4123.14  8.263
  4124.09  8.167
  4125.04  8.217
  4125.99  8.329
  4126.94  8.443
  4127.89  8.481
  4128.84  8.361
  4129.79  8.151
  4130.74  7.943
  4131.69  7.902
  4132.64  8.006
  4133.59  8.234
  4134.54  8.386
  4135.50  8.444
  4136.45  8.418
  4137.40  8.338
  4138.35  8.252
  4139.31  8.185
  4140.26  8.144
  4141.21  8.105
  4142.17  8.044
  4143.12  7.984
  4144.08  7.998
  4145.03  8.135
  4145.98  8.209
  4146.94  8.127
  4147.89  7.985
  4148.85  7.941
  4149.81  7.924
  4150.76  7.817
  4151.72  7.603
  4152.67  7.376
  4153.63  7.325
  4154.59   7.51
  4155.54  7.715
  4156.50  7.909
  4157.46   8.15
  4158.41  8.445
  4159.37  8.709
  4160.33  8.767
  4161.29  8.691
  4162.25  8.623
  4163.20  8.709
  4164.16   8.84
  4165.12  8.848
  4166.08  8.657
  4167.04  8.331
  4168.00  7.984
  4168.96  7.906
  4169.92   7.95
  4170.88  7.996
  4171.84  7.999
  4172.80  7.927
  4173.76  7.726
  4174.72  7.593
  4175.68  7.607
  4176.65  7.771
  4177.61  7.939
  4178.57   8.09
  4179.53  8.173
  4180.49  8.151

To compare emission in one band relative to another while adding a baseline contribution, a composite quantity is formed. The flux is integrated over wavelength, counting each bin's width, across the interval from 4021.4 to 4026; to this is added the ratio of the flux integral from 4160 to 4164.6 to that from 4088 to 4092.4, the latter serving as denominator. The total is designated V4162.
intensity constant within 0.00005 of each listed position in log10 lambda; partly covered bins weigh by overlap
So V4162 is 40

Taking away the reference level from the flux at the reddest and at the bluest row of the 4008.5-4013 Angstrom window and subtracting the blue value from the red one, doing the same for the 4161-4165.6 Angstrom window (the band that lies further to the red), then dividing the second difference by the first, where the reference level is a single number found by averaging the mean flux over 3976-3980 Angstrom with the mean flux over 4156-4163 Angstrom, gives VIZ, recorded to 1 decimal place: 2.2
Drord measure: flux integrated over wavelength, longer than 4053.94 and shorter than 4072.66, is 149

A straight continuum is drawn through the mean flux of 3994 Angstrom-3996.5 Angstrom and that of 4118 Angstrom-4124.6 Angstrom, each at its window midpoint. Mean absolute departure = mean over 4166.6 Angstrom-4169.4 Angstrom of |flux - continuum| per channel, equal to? 0.43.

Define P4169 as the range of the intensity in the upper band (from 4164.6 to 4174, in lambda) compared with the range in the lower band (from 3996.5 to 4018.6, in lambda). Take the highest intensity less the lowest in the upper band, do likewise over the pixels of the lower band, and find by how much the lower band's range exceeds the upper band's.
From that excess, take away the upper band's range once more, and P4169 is -1.2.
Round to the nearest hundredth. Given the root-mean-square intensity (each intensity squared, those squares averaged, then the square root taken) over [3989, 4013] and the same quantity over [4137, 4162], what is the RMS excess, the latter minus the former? -0.03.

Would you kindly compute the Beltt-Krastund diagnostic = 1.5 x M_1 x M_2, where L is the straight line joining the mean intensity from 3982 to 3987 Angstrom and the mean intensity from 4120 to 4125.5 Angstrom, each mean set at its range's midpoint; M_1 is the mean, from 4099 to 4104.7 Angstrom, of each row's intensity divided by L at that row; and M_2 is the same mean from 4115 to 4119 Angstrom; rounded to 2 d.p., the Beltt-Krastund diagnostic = 1.40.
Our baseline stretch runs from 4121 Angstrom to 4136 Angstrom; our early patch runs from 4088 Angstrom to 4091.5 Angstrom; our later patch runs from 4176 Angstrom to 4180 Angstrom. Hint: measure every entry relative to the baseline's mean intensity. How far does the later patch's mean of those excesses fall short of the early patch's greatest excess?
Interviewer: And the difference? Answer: 1.2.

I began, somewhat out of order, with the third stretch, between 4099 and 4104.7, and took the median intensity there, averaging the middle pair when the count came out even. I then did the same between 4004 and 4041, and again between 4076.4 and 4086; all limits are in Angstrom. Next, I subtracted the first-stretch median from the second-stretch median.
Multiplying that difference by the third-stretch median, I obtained -1.2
